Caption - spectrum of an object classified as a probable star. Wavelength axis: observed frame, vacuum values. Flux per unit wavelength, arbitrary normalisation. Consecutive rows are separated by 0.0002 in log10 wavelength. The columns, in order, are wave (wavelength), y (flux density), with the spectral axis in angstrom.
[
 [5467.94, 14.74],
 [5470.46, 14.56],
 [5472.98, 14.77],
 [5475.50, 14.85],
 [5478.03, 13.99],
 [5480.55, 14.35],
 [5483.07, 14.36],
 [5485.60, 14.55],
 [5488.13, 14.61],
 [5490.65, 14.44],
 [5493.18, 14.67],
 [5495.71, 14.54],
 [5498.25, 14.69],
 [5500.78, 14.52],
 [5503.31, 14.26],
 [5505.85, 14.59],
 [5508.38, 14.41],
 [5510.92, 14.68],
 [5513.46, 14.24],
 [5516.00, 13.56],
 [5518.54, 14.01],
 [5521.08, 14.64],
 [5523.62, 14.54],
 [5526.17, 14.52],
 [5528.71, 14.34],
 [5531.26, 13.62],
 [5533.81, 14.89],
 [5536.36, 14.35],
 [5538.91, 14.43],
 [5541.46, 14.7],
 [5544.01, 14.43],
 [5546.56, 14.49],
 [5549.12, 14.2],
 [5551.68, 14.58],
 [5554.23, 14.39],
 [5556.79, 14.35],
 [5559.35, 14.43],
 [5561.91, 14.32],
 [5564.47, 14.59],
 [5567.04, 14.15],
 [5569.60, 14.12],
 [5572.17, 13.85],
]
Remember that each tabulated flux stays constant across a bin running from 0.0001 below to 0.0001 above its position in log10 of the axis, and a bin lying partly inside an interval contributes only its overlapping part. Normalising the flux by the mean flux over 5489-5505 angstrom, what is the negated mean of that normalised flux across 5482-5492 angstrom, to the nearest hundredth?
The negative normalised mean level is -1.00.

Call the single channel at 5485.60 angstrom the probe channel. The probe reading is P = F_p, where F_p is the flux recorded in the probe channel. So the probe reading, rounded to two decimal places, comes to 14.55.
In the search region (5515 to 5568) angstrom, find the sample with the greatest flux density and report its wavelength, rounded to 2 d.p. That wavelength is 5533.81 angstrom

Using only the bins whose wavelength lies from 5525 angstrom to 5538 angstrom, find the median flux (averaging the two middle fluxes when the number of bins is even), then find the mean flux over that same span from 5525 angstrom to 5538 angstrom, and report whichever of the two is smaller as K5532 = 14.3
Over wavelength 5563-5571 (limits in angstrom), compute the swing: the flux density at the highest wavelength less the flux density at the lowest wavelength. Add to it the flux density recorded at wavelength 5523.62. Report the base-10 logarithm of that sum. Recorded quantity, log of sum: 1.15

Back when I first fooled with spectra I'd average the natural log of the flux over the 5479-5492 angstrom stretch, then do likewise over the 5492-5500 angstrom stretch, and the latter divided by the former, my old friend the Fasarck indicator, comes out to 1.00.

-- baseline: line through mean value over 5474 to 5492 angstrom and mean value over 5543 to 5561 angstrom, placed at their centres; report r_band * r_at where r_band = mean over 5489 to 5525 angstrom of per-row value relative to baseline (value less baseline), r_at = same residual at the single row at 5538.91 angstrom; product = 0.000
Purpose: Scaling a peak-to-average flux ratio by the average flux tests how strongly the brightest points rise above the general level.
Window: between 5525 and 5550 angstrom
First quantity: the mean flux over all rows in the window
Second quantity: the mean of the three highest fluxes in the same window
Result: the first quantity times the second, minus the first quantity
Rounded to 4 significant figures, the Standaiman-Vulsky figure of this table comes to 197.3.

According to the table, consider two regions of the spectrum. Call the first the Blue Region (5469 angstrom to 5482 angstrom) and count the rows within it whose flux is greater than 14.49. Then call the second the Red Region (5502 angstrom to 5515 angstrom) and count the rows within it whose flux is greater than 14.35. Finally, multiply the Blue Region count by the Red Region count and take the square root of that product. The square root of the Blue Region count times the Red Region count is 3.00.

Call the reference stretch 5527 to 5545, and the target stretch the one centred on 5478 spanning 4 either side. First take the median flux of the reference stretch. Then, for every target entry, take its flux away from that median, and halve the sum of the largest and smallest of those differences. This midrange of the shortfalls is 0.01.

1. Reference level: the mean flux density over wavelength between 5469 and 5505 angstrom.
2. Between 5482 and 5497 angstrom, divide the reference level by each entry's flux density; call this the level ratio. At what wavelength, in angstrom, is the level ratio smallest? 5493.18 angstrom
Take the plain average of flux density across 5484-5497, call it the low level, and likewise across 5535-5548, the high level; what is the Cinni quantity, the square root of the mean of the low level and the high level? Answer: 3.81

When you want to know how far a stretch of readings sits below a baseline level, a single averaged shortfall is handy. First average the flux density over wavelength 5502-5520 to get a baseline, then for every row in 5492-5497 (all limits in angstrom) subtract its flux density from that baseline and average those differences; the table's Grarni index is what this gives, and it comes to -0.35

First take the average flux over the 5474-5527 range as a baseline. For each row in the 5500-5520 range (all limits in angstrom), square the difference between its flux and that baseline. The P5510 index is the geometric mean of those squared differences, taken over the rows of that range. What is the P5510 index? 0.030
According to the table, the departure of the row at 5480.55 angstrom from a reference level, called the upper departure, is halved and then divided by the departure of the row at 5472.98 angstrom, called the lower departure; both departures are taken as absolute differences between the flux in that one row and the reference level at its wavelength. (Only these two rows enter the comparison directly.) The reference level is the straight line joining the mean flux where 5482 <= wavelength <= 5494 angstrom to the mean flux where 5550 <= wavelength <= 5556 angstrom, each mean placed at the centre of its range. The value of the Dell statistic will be 0.39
